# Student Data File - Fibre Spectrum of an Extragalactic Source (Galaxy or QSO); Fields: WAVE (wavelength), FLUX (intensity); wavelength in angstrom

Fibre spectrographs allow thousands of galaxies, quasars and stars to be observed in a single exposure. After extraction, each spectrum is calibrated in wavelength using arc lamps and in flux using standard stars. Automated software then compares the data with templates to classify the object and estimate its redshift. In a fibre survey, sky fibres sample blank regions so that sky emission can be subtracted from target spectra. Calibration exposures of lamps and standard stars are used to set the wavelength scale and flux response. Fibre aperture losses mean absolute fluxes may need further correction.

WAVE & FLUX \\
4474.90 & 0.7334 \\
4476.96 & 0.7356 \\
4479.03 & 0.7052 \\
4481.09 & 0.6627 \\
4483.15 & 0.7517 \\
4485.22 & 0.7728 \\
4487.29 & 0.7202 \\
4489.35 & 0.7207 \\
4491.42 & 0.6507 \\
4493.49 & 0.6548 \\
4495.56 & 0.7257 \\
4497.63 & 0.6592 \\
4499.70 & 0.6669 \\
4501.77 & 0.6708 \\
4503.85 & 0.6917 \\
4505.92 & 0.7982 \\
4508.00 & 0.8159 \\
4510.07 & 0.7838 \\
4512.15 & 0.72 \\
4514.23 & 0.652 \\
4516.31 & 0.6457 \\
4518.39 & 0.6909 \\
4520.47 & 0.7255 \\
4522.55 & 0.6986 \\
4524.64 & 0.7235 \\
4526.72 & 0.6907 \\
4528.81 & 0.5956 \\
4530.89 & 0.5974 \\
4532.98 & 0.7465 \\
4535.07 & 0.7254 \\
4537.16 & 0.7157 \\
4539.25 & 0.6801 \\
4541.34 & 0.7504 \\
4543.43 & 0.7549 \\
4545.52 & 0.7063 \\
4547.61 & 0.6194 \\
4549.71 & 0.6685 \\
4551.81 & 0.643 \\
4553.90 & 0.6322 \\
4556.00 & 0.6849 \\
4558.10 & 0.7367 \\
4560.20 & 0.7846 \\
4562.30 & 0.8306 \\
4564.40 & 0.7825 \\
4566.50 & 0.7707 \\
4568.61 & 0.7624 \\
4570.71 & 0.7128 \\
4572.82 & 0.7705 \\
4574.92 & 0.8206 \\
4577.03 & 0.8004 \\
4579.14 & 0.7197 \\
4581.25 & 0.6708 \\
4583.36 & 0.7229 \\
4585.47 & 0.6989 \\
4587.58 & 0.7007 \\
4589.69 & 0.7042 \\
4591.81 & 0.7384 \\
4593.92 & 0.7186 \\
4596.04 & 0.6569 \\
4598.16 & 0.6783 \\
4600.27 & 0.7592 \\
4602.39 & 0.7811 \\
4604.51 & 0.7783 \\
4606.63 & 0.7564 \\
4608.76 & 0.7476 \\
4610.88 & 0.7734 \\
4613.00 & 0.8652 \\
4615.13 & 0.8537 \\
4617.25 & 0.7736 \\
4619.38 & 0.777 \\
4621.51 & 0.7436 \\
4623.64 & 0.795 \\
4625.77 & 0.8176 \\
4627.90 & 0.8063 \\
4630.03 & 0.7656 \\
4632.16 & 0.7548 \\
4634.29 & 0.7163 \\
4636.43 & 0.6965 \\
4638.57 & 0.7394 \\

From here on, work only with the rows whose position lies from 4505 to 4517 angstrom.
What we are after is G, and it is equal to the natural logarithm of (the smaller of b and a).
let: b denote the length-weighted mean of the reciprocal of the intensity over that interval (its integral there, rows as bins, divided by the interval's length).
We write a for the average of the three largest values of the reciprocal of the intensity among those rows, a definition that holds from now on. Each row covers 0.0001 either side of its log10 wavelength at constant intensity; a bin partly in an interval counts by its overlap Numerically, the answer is 0.31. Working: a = 1.49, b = 1.37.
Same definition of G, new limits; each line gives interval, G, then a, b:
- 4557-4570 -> 0.26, 1.32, 1.29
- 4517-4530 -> 0.38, 1.52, 1.47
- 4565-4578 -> 0.26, 1.34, 1.30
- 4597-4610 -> 0.29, 1.38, 1.34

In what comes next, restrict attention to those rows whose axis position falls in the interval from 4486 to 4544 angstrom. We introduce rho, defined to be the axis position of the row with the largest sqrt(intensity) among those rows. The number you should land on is 4508.00 angstrom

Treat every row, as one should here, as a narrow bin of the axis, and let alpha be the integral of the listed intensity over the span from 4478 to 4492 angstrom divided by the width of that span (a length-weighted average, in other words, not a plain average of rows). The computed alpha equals 0.714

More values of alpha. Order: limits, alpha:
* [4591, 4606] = 0.731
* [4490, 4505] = 0.676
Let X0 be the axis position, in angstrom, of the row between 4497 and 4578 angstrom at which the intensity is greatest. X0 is 4562.30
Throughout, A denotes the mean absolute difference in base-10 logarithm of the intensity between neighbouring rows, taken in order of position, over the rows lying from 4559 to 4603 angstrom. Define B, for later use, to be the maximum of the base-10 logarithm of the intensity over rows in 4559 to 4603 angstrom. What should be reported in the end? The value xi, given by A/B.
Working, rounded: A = 0.0218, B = -0.081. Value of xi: -0.27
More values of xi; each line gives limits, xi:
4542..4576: -0.32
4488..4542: -0.31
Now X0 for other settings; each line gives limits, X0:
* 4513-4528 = 4520.47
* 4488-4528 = 4508.00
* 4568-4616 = 4613.00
